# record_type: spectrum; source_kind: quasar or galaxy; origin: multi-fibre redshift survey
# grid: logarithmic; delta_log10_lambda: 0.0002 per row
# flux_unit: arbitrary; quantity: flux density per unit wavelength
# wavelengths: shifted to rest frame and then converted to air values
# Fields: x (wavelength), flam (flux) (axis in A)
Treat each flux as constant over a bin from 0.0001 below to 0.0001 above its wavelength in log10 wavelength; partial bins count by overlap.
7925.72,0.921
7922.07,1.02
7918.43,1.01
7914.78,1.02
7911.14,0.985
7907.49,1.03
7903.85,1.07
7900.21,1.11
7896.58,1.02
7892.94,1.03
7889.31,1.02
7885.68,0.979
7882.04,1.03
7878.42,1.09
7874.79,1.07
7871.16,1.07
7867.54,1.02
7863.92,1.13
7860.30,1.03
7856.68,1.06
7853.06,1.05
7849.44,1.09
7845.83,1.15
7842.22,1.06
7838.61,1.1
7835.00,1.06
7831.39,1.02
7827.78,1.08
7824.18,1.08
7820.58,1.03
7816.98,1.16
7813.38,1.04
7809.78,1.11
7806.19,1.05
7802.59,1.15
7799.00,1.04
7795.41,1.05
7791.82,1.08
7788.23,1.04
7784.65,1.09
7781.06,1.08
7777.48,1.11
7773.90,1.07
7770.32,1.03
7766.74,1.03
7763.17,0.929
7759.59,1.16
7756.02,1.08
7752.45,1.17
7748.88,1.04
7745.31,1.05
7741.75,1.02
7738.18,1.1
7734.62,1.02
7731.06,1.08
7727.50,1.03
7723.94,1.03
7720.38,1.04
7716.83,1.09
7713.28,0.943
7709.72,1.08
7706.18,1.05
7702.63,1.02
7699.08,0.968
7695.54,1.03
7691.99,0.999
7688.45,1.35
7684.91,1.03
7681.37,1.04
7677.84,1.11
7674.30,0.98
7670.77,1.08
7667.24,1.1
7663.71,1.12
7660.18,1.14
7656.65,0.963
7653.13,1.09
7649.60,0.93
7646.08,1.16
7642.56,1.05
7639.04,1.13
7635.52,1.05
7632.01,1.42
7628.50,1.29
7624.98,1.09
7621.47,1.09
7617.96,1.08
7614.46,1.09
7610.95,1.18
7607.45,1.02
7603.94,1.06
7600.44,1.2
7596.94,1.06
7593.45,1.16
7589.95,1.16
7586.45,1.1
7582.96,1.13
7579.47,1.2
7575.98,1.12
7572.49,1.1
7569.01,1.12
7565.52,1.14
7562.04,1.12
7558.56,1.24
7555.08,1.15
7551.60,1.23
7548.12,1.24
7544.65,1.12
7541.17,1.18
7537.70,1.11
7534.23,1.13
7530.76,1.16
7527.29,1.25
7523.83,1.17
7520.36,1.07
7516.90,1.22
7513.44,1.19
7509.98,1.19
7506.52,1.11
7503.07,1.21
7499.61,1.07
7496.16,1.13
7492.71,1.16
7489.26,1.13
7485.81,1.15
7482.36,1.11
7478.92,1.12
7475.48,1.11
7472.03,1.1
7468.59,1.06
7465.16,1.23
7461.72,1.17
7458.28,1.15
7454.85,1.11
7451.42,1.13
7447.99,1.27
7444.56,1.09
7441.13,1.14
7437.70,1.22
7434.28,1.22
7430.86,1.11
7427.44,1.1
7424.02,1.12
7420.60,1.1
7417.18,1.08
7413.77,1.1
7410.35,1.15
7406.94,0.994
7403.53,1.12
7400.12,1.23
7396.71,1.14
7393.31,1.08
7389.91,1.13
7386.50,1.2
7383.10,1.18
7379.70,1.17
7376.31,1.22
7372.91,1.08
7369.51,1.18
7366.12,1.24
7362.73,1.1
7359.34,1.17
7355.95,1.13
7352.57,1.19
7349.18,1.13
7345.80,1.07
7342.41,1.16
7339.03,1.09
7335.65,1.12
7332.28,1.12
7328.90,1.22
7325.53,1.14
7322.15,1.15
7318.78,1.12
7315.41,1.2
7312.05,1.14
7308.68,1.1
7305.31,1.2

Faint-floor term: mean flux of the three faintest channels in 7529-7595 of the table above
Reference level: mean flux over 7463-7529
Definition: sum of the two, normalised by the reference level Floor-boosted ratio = 1.96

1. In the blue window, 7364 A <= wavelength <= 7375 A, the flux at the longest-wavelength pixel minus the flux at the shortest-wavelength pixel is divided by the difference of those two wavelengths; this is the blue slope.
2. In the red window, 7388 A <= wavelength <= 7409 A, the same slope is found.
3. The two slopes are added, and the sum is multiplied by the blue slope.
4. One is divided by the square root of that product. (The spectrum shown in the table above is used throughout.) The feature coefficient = 37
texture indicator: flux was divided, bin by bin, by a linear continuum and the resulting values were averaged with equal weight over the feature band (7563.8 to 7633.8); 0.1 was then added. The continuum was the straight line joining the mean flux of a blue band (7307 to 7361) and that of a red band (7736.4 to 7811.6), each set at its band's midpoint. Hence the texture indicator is 1.138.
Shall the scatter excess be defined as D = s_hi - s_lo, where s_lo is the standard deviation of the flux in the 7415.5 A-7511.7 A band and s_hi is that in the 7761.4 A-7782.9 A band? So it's 0.01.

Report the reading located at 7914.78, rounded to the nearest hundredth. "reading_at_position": 1.02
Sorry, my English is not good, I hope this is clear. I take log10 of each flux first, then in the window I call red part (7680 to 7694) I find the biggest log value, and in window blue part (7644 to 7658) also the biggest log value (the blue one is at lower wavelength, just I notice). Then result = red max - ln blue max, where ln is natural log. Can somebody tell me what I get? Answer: 2.87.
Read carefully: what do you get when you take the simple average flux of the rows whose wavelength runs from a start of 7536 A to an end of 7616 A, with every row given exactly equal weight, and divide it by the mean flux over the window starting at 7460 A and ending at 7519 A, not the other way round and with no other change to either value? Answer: 1.00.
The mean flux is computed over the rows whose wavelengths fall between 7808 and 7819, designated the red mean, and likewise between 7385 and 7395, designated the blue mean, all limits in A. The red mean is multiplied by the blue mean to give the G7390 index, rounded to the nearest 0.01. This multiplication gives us 1.25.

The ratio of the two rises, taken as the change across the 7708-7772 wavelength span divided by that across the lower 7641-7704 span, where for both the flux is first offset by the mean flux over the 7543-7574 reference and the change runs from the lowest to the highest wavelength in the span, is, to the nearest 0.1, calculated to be 1.7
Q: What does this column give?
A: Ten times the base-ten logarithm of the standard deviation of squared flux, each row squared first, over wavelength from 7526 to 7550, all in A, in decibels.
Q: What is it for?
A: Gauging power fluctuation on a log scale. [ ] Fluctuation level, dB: -9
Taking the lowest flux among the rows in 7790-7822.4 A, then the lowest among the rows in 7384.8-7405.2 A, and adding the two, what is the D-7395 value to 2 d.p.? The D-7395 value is 2.11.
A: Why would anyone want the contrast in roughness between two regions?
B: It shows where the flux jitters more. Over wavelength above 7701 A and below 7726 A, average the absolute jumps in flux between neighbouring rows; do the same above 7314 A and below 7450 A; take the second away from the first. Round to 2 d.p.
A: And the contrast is 0.00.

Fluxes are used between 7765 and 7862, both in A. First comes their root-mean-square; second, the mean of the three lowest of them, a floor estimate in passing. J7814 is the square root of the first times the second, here 1.05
